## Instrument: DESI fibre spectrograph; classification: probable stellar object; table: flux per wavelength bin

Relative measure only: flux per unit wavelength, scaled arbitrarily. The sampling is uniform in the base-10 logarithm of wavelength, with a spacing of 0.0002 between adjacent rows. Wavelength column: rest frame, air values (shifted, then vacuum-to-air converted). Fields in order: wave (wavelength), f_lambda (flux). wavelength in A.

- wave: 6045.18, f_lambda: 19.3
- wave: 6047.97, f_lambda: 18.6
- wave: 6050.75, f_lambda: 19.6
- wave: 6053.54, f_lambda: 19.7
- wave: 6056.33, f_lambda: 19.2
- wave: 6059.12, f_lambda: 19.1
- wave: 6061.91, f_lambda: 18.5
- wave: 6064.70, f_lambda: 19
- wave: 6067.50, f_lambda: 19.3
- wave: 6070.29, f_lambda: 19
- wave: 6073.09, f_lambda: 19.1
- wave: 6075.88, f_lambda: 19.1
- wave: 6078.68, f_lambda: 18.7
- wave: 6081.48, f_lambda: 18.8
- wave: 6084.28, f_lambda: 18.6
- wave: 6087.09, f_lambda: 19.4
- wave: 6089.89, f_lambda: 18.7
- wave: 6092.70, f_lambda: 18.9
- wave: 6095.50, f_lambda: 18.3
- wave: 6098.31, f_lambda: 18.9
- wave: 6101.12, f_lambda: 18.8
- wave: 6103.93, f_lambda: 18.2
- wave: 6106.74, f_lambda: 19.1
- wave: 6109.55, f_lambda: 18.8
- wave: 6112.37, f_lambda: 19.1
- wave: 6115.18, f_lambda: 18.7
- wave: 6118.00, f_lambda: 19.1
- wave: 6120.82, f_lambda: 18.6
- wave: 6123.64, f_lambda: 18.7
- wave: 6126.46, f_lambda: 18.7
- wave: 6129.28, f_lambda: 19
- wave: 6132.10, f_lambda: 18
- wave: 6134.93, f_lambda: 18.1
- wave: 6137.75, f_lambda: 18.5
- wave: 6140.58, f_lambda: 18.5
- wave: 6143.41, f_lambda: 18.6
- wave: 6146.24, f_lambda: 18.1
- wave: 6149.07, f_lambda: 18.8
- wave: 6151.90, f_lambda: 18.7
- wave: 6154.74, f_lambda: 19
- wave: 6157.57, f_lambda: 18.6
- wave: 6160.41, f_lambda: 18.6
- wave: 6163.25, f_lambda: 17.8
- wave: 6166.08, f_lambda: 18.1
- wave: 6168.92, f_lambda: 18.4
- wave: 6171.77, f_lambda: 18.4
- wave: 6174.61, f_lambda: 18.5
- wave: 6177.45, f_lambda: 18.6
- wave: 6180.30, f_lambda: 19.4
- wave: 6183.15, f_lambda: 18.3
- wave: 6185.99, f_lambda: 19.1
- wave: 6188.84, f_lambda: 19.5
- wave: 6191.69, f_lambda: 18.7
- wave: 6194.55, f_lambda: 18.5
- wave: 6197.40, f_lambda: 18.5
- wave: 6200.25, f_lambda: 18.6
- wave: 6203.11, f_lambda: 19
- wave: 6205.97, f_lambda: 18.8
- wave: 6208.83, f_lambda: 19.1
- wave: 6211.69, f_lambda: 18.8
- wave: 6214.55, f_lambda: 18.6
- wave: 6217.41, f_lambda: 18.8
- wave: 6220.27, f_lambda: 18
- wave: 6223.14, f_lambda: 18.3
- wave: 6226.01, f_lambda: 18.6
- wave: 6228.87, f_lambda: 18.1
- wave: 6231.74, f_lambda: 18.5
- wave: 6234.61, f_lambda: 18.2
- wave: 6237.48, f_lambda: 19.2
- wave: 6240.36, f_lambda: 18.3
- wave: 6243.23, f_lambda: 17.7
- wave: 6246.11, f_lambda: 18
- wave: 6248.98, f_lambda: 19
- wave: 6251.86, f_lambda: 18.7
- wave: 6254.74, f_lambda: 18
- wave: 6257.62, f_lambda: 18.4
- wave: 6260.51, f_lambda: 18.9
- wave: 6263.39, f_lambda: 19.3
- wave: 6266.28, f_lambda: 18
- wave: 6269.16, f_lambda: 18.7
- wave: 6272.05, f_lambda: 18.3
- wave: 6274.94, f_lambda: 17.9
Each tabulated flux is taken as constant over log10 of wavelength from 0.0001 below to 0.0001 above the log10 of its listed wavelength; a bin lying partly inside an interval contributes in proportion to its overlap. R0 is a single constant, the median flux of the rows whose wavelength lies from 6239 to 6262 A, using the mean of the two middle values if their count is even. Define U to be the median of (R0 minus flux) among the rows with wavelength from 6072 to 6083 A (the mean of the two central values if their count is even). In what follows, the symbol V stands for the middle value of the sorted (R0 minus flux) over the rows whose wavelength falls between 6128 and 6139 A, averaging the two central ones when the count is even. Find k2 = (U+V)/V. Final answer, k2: -11.0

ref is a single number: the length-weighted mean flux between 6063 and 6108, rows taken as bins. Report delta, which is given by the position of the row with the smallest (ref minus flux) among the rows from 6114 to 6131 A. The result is 6118.00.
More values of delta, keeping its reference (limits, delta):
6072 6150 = 6087.09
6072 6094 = 6087.09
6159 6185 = 6180.30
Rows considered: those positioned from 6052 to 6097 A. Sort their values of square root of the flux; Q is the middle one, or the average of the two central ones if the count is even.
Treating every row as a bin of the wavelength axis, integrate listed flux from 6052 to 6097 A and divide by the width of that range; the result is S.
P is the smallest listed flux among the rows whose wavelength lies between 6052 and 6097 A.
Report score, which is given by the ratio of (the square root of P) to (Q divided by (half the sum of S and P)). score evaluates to 18.3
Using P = 18.3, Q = 4.359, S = 19.0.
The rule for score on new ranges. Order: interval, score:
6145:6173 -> 17.8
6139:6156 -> 18.1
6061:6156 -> 18.0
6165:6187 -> 18.2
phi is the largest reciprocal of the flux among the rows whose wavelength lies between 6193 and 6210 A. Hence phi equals 0.0541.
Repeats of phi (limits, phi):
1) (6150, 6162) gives 0.0538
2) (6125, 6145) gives 0.0556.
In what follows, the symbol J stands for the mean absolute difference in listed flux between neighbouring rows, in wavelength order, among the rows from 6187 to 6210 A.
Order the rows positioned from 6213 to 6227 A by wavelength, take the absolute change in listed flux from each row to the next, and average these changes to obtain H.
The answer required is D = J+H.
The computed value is 0.69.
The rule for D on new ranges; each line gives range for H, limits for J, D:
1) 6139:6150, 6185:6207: 0.73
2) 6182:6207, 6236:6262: 0.95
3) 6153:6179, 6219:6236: 0.61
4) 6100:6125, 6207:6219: 0.67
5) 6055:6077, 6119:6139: 0.59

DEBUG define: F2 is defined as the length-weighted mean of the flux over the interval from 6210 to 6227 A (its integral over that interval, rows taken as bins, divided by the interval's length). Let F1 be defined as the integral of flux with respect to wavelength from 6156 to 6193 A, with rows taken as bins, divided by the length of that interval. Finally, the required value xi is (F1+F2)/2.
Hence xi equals 18.6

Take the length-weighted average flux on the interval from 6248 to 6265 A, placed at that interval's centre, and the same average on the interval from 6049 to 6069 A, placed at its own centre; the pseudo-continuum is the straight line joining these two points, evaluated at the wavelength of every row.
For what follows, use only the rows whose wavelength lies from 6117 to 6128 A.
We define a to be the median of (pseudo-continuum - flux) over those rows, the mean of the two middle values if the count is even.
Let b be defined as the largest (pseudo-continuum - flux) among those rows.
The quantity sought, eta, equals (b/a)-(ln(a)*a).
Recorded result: 1.7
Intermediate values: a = 0.32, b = 0.43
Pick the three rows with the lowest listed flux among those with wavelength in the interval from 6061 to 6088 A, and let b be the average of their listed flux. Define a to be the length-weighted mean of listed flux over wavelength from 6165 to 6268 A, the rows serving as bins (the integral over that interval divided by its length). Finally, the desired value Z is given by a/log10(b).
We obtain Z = 14.64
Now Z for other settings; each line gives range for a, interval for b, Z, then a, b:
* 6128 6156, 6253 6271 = 14.72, 18.5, 18.1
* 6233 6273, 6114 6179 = 14.73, 18.5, 18.0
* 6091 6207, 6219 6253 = 14.88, 18.6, 17.9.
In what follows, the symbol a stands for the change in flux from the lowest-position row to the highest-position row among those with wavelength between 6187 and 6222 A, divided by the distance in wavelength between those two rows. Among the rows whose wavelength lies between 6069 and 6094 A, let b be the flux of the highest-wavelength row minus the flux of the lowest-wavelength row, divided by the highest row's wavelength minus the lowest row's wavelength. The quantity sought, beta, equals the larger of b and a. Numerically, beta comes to -0.004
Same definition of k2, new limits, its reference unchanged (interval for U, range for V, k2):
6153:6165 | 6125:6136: 6.0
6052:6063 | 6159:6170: -7.0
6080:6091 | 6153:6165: 2.6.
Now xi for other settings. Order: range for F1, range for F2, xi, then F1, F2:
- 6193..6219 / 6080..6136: 18.7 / 18.74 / 18.7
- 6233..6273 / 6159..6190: 18.5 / 18.48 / 18.6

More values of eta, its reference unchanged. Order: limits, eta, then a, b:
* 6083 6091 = 1.6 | 0.41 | 0.53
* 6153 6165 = 3.7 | 0.34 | 1.13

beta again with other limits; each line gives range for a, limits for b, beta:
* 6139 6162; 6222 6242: 0.005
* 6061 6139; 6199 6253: 0.002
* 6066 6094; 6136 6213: 0.004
